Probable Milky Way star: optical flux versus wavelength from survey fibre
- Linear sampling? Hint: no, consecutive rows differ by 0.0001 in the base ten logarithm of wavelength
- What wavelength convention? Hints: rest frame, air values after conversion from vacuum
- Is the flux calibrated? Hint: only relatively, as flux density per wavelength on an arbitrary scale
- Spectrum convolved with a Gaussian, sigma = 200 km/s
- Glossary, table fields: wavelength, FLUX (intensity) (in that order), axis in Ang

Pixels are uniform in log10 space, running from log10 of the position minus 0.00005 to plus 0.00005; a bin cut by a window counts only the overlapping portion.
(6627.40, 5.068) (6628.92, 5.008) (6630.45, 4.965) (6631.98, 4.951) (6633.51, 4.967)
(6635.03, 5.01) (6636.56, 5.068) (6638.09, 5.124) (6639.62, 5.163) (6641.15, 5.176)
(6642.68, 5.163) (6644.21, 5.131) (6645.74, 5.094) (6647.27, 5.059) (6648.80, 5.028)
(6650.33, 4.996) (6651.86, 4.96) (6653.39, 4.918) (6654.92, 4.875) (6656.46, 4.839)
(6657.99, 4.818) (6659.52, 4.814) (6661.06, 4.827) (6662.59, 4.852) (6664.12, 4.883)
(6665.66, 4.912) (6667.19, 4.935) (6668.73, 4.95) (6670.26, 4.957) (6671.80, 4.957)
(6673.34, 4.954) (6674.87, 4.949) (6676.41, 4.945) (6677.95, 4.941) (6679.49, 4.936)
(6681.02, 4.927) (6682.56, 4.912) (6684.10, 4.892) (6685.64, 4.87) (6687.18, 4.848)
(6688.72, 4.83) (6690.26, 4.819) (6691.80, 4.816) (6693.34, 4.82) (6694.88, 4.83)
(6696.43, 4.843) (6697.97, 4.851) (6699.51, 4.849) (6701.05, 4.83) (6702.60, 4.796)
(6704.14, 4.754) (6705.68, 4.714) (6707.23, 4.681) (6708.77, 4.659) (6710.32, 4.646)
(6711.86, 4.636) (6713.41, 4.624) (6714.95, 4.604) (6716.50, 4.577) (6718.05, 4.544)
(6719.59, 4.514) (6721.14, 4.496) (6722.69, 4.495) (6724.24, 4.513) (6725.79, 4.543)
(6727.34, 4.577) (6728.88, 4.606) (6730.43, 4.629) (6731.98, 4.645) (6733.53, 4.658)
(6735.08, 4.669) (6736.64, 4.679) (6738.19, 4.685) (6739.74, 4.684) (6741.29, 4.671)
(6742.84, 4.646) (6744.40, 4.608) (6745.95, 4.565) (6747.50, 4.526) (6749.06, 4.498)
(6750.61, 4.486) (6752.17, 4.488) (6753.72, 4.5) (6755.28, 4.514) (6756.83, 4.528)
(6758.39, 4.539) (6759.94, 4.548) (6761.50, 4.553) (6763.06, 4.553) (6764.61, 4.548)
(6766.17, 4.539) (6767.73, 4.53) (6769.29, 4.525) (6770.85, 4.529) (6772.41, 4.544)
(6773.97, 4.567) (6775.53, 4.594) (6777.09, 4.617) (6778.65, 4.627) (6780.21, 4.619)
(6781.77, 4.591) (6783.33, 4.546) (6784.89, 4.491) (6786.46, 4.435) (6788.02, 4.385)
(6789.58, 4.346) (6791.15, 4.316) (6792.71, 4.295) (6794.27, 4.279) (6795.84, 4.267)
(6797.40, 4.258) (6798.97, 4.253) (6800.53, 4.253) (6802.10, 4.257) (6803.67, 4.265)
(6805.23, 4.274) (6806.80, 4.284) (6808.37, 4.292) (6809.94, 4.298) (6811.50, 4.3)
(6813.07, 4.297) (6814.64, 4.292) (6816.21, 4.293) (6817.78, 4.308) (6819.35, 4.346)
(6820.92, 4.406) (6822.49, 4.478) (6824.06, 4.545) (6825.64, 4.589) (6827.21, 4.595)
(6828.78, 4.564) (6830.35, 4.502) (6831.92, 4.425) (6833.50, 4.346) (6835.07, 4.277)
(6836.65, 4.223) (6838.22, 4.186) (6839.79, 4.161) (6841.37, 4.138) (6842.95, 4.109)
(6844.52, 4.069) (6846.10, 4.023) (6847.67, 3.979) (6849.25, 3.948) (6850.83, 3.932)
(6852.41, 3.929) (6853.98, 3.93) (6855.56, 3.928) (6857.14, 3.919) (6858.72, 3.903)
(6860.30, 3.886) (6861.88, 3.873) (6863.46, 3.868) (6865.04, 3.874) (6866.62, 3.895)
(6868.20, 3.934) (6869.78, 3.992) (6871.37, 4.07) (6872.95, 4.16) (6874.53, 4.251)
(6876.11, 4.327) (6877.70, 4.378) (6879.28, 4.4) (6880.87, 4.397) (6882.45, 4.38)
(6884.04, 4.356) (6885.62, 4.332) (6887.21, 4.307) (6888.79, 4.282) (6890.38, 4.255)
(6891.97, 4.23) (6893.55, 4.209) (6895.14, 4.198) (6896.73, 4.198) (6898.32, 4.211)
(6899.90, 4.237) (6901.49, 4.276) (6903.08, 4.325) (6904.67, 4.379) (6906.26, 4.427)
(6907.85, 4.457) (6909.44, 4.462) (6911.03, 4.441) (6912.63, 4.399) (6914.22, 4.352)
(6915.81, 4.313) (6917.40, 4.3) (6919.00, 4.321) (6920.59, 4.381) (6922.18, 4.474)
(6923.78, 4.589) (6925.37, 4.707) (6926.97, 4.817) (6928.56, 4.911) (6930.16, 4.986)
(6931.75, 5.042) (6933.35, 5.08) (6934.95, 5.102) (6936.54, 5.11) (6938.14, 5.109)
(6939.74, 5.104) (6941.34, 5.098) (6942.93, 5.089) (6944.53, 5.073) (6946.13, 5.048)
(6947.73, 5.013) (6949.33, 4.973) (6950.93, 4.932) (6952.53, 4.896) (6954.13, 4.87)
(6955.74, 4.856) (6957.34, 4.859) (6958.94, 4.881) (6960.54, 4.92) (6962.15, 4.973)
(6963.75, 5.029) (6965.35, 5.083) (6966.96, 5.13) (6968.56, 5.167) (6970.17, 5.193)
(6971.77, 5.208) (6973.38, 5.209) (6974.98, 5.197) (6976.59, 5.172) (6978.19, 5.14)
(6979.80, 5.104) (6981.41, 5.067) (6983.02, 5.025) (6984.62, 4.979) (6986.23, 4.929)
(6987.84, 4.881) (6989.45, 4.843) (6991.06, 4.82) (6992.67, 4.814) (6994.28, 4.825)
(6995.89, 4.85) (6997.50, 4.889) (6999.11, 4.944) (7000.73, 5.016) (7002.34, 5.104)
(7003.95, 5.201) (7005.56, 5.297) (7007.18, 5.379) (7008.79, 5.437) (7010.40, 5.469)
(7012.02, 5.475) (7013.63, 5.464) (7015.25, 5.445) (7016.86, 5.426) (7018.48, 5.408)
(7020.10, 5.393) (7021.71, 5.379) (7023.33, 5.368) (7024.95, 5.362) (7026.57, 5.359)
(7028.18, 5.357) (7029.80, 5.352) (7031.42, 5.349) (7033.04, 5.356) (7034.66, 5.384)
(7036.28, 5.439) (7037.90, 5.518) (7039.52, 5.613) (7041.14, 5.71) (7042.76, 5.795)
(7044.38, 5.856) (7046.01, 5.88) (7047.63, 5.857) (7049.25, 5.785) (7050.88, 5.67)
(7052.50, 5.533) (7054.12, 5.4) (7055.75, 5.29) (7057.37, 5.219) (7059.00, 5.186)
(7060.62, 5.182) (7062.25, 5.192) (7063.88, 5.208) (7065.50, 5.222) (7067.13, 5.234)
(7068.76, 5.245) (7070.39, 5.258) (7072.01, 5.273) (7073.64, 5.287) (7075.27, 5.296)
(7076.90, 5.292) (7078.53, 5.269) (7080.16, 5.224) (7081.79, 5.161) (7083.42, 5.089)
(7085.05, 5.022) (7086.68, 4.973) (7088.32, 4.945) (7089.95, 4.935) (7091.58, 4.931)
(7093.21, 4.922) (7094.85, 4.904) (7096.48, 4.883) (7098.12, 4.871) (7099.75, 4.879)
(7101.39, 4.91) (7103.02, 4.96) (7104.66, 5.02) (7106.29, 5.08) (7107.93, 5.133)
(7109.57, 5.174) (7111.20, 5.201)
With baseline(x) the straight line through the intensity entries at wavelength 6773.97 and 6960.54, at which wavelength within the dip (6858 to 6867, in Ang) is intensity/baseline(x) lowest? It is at 6863.46 Ang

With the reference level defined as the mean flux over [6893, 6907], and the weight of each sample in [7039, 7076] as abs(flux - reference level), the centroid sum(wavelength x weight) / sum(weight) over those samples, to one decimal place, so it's 7055.5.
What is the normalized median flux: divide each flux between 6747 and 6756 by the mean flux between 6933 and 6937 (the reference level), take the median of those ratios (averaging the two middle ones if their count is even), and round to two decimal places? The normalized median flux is 0.88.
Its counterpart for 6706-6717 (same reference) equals 0.91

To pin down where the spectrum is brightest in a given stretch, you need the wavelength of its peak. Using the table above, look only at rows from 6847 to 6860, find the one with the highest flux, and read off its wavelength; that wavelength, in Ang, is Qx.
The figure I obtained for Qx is 6847.67 Ang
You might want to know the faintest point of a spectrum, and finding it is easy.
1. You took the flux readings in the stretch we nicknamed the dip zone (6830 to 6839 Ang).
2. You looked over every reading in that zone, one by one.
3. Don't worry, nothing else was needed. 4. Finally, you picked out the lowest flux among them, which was 4.186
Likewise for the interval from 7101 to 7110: 4.91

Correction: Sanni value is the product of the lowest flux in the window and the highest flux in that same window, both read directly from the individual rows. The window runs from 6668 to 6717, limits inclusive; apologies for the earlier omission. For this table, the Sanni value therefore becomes 23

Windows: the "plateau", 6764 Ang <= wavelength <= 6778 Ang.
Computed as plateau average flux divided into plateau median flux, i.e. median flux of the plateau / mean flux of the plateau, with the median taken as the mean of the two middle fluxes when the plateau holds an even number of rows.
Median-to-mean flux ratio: 0.998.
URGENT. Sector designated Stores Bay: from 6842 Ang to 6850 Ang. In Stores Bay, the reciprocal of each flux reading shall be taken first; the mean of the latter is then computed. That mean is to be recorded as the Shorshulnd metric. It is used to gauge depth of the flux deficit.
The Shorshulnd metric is 0.248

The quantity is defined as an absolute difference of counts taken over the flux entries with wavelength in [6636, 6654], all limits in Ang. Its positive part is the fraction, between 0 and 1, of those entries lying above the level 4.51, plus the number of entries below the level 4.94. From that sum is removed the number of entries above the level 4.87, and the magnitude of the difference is 10.0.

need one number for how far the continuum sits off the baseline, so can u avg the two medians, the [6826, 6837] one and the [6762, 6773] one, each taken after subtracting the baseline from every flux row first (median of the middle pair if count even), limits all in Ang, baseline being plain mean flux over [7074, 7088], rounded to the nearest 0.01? -0.68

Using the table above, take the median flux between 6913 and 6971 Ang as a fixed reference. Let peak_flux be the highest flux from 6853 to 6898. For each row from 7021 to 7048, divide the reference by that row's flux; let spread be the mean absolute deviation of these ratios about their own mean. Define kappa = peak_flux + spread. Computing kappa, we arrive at 4.43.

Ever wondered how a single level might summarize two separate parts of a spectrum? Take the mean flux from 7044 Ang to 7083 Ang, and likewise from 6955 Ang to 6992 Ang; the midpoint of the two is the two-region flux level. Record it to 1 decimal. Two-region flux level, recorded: 5.2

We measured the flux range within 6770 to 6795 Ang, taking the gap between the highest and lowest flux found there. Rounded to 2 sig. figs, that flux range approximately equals 0.35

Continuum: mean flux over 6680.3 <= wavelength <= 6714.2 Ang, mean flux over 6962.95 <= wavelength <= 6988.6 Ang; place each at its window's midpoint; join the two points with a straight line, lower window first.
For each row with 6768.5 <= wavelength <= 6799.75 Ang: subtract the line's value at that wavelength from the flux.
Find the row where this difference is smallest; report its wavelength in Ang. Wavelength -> 6798.97 Ang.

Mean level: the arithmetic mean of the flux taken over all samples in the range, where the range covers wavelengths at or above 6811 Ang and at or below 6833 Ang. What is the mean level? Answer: 4.4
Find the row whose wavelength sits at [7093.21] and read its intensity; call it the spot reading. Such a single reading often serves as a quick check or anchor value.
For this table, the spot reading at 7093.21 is 4.922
